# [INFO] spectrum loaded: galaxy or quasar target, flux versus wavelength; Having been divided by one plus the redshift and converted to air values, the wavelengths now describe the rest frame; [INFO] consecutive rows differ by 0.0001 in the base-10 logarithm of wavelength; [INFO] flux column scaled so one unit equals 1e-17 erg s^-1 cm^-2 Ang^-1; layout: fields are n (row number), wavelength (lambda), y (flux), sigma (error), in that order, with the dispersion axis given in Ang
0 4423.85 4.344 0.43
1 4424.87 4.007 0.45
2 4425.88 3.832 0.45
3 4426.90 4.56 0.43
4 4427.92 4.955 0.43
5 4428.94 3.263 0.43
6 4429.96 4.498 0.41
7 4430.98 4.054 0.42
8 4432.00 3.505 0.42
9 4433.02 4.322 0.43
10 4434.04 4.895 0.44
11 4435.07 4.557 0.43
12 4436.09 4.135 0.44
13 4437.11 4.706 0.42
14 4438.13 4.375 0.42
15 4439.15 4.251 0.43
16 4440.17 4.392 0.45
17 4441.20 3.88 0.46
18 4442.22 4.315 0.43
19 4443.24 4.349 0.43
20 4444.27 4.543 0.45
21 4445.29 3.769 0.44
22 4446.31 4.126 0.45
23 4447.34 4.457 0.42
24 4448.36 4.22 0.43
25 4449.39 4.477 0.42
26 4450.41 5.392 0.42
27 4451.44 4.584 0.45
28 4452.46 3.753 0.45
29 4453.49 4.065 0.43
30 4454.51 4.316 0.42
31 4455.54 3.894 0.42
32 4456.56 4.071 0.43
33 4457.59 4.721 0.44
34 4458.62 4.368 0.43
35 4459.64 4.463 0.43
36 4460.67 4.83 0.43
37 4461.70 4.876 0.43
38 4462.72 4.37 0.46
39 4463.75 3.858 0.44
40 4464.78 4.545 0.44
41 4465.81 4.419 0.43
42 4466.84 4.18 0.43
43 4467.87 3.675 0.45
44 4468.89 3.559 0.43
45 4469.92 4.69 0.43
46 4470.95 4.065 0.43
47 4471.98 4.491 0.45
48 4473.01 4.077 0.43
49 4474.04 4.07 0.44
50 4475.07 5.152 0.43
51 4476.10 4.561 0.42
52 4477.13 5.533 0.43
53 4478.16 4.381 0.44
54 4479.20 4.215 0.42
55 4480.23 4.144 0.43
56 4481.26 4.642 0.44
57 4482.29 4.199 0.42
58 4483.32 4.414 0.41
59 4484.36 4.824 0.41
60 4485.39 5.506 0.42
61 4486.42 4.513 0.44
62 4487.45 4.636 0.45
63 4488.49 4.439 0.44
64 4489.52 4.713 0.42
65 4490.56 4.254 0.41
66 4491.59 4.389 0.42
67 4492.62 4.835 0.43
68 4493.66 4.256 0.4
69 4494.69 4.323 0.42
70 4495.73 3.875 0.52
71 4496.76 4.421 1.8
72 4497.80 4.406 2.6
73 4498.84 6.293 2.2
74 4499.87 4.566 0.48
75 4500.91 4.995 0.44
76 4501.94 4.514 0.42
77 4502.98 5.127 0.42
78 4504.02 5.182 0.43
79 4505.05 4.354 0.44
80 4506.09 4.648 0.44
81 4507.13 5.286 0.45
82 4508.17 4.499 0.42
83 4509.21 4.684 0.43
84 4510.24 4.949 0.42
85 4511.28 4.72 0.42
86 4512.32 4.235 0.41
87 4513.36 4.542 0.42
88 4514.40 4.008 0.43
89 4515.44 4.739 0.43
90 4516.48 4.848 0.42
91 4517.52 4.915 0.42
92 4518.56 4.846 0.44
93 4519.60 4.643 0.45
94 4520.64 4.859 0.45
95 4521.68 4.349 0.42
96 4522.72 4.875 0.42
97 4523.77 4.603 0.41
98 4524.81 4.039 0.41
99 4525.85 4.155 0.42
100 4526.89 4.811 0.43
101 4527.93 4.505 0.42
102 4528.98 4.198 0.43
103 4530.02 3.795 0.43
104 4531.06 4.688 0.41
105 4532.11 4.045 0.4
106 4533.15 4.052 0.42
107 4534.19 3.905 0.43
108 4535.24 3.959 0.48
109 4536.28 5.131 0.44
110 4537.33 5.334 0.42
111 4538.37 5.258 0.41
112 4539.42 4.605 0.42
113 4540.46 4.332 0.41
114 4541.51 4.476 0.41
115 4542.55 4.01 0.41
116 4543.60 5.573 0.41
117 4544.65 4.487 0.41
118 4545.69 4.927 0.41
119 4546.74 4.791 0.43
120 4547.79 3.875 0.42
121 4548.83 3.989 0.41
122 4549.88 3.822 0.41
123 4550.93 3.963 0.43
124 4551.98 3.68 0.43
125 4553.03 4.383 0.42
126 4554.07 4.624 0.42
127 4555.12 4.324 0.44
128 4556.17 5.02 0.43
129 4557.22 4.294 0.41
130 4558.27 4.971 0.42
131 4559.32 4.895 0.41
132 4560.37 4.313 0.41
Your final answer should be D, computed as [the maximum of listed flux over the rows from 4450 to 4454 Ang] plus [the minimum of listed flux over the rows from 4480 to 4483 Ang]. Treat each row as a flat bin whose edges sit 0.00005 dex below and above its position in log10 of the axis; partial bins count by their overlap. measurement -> 9.5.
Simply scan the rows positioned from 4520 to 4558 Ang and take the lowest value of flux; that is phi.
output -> 3.68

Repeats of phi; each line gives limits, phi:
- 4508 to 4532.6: 3.795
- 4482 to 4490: 4.199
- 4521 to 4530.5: 3.795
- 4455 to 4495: 3.559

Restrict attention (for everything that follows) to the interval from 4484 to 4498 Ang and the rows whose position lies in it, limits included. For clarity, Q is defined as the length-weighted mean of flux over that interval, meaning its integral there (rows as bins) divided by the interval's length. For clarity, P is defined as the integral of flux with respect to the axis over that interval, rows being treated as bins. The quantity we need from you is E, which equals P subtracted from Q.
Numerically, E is -59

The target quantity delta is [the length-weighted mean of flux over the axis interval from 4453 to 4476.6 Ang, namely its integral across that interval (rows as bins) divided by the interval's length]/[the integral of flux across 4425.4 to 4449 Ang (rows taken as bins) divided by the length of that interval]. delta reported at 1.01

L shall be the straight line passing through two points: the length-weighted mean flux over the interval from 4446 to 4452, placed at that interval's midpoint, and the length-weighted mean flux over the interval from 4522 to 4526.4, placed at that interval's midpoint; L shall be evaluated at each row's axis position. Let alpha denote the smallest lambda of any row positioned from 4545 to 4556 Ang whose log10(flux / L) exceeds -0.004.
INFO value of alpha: 4545.69 Ang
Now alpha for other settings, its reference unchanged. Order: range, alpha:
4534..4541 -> 4536.28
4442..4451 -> 4444.27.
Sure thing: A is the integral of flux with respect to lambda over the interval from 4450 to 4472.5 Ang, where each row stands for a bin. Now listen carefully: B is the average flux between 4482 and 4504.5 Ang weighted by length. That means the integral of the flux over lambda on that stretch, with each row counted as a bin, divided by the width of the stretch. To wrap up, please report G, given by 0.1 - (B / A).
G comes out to 0.0520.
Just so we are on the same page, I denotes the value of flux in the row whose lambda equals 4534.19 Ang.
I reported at 3.905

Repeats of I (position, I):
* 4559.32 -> 4.895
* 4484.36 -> 4.824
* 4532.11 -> 4.045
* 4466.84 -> 4.18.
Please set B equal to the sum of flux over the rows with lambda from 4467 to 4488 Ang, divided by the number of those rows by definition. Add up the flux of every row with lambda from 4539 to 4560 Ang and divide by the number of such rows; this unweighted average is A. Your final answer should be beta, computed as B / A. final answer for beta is 1.00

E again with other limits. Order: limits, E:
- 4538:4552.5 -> -59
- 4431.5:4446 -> -58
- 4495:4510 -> -67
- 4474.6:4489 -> -62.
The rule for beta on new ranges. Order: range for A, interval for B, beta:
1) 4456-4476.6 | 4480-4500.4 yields 1.05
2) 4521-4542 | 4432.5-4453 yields 0.98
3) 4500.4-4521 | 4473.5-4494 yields 0.97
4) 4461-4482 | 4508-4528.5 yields 1.05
